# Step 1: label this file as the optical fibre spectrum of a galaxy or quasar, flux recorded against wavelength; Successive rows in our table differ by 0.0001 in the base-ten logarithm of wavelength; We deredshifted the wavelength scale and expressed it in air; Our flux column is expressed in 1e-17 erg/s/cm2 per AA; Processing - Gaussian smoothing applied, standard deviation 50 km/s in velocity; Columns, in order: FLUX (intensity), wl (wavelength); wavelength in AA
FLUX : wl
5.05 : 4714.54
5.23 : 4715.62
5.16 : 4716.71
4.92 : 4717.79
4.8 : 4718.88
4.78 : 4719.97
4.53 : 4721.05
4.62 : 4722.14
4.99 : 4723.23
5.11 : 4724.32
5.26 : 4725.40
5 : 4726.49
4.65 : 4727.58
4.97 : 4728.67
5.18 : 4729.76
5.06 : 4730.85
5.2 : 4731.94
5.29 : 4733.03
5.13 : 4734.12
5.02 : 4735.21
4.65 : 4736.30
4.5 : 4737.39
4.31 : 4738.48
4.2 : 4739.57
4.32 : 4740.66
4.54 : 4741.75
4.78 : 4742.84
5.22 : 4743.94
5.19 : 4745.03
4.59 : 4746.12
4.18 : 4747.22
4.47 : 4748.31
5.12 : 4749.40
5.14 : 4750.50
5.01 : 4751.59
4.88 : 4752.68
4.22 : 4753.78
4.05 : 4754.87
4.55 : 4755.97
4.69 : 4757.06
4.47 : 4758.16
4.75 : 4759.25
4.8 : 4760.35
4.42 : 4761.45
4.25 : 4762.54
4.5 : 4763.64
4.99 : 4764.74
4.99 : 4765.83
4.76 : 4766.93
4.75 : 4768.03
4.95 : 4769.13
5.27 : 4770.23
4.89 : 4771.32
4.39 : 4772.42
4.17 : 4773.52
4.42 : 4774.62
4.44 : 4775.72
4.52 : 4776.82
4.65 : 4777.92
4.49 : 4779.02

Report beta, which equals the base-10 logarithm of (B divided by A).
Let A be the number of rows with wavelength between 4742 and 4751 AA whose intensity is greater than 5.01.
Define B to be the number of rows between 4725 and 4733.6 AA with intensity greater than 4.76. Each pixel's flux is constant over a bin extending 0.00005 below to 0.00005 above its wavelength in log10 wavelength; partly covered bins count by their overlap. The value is 0.2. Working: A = 4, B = 7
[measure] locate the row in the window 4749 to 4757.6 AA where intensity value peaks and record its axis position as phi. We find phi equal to 4750.50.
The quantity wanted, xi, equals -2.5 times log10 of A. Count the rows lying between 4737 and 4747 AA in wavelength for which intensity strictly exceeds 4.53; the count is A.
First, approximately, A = 5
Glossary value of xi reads -1.7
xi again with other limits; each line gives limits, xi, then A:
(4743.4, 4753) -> -2.1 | 7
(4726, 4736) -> -2.4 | 9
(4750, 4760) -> -1.9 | 6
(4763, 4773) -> -2.1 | 7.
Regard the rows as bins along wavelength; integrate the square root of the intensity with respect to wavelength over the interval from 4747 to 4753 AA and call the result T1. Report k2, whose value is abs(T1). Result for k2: 13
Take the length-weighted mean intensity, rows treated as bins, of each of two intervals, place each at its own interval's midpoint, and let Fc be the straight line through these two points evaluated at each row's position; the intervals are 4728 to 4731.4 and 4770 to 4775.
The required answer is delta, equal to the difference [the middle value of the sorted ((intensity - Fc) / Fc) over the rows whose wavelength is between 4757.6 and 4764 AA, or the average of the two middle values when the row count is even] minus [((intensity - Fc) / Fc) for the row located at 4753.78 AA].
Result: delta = 0.07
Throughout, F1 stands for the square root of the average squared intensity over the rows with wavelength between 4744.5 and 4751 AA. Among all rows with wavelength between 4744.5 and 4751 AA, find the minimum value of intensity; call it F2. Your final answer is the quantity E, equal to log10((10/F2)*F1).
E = 1.06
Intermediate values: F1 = 4.8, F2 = 4.18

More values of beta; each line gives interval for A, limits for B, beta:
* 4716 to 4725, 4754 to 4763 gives -0.3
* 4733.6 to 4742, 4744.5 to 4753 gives 0.4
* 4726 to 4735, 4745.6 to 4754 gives -0.1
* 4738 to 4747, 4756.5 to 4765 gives 0.0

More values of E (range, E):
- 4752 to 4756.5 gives 1.04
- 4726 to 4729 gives 1.02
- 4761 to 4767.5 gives 1.04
